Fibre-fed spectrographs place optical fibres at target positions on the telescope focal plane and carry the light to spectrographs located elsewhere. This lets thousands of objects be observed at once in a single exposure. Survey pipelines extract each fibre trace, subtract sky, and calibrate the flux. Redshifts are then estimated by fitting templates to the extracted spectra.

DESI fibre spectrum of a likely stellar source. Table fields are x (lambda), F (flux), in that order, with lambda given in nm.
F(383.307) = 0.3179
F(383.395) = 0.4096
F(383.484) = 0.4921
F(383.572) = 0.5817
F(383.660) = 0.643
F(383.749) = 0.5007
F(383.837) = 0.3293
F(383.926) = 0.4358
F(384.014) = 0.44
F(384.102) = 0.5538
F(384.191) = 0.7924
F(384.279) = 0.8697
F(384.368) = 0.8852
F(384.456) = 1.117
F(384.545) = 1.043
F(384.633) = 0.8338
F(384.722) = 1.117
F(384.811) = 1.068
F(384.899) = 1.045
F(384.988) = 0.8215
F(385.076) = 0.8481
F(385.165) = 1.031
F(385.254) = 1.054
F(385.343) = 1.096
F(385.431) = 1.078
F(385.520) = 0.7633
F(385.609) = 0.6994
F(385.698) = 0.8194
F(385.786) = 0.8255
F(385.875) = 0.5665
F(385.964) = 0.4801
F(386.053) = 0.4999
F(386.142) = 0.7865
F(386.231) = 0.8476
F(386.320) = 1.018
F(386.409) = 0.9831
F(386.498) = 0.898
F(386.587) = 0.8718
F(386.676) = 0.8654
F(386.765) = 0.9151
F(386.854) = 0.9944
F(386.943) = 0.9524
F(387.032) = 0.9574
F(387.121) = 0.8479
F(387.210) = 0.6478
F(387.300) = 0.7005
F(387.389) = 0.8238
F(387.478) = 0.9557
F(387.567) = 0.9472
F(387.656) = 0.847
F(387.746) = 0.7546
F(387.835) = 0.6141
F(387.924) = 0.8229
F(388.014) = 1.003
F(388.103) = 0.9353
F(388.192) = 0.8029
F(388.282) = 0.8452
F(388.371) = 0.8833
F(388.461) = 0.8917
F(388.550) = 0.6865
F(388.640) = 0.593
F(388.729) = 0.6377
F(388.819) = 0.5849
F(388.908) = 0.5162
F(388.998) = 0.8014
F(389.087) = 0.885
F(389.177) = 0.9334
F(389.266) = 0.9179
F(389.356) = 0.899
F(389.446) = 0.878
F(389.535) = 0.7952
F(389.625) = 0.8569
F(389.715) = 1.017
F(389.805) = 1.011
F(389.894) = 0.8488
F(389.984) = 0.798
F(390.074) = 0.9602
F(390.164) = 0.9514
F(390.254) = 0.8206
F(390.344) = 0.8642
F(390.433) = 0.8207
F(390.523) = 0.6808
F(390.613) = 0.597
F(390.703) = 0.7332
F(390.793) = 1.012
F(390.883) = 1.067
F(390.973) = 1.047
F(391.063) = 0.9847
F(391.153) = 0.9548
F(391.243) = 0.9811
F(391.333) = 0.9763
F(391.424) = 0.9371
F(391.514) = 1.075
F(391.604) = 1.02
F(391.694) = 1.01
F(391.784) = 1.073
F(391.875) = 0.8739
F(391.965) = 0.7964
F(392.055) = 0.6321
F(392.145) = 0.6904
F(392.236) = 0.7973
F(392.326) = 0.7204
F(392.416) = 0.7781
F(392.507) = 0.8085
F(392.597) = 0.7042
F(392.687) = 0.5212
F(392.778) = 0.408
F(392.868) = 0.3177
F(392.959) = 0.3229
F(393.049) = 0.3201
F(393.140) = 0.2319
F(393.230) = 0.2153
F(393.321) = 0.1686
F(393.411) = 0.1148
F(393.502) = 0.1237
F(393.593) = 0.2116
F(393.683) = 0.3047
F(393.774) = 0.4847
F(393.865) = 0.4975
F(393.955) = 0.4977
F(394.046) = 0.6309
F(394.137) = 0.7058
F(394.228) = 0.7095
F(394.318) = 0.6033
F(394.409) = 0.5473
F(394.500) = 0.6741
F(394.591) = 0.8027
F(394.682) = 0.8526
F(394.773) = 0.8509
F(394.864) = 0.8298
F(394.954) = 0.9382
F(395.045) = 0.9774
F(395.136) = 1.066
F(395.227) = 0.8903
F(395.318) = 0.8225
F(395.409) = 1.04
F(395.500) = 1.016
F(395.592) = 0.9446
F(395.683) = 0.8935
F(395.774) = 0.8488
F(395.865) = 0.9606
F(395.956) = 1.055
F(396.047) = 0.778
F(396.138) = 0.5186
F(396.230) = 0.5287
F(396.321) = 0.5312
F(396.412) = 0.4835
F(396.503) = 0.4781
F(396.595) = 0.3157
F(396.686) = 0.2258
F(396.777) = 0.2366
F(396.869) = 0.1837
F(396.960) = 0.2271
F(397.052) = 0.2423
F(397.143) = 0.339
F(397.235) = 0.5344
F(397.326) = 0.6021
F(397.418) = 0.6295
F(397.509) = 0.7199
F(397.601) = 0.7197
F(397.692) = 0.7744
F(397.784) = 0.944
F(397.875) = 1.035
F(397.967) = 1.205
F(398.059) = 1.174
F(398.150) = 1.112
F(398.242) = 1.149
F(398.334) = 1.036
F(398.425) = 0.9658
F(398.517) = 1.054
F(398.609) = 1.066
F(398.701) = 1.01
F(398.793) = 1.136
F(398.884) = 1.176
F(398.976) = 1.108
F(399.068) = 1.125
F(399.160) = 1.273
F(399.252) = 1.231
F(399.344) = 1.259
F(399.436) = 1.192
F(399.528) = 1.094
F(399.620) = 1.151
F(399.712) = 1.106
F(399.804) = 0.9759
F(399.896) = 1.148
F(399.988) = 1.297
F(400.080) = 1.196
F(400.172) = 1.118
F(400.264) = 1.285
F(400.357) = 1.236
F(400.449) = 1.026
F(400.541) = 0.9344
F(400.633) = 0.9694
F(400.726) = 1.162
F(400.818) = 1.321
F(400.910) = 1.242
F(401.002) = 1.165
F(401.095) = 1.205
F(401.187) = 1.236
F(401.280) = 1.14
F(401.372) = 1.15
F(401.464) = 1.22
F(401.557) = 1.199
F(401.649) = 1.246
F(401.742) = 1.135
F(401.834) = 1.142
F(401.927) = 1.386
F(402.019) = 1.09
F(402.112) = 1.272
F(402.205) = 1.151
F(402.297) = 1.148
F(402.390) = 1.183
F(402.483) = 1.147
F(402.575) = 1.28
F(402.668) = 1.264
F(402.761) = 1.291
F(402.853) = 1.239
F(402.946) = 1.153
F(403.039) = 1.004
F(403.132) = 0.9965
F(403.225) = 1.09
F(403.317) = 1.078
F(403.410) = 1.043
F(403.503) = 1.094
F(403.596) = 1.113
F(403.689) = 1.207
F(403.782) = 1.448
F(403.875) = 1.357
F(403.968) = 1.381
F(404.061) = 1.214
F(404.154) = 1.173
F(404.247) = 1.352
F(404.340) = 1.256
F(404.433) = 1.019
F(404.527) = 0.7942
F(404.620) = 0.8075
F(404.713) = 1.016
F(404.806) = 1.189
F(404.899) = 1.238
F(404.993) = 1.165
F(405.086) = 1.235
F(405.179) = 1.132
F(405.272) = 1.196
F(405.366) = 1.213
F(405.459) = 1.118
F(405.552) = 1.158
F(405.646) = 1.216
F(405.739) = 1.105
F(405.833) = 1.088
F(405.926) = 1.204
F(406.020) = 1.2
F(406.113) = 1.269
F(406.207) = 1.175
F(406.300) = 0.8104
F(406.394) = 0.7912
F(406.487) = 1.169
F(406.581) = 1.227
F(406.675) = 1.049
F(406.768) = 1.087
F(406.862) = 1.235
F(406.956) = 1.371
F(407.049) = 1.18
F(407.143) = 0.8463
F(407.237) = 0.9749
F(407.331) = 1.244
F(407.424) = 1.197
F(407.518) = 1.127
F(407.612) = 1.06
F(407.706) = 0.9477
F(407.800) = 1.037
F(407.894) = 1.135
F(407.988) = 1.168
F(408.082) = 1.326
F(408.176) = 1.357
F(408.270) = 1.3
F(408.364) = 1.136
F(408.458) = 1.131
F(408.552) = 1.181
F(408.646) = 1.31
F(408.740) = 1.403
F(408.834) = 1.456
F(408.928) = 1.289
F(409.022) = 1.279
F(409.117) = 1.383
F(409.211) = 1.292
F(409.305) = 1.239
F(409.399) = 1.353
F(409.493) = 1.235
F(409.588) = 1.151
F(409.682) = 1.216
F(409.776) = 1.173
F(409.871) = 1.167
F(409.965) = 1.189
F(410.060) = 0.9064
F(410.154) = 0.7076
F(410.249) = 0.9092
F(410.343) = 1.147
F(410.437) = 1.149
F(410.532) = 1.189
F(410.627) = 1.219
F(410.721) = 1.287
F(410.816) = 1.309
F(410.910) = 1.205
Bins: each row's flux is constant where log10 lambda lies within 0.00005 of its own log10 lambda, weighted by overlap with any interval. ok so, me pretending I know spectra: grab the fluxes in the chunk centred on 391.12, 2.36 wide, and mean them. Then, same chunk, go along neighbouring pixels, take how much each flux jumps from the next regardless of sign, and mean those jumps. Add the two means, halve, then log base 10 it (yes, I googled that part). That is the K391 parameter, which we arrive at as -0.31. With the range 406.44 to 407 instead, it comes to -0.19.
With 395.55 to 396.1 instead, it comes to -0.29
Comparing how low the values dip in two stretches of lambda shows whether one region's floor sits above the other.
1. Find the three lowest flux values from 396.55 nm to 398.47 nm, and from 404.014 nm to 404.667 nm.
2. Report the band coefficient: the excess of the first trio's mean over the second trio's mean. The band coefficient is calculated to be -0.66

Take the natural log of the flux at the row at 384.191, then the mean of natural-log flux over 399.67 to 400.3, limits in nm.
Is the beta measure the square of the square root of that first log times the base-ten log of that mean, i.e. 0.20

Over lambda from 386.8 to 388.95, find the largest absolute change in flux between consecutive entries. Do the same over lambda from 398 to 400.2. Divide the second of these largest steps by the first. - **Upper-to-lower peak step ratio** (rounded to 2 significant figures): 0.82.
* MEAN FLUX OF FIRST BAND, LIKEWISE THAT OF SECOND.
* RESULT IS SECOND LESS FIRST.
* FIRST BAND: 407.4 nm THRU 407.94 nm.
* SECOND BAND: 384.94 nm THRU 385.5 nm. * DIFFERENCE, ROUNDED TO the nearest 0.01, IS -0.10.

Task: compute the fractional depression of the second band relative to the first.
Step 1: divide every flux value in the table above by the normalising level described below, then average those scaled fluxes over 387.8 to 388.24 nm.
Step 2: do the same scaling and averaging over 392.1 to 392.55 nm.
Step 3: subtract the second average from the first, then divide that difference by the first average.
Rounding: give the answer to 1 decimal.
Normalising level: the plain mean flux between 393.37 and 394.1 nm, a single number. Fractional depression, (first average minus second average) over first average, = 0.1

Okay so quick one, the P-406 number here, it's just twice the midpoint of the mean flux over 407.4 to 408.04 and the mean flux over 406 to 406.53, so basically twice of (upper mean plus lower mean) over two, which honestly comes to 2.2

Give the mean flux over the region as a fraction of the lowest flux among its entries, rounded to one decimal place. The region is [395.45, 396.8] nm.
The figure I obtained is 2.9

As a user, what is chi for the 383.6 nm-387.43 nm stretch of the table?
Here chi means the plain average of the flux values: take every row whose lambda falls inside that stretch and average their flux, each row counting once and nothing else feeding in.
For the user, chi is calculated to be 0.82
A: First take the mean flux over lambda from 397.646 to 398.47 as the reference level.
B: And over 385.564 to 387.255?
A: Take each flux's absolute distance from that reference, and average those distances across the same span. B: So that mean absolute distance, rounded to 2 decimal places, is 0.23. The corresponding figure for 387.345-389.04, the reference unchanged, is 0.26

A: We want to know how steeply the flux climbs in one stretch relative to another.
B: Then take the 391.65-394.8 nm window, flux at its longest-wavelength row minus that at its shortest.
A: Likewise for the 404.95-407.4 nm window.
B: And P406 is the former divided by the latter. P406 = -2.0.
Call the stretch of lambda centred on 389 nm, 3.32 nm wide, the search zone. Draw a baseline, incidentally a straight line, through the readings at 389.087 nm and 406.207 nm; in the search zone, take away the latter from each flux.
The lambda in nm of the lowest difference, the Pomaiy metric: 388.908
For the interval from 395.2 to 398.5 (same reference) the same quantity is 396.869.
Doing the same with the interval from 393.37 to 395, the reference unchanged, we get 393.411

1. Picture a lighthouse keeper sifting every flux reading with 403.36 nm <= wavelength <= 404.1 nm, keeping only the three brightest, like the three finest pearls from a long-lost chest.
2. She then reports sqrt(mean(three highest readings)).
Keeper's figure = 1.18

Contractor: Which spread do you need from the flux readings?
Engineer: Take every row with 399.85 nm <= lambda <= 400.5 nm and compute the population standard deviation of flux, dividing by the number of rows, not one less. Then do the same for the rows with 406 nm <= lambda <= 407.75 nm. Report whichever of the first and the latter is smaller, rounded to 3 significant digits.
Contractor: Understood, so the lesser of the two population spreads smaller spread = 0.0898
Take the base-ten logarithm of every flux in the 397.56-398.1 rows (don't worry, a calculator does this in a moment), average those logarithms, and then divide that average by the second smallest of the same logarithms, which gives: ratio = 0.17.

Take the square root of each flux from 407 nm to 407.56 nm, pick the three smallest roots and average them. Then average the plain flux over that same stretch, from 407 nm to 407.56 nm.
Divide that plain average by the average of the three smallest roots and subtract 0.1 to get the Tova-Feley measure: 1.01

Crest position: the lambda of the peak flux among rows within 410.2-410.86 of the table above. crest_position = 410.816 nm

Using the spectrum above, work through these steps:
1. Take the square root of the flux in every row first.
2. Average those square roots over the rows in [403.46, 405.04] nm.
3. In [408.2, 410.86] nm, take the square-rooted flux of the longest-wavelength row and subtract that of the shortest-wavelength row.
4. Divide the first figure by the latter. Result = 273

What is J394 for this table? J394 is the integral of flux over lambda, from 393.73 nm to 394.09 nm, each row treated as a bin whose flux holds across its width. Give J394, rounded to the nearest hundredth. 0.19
